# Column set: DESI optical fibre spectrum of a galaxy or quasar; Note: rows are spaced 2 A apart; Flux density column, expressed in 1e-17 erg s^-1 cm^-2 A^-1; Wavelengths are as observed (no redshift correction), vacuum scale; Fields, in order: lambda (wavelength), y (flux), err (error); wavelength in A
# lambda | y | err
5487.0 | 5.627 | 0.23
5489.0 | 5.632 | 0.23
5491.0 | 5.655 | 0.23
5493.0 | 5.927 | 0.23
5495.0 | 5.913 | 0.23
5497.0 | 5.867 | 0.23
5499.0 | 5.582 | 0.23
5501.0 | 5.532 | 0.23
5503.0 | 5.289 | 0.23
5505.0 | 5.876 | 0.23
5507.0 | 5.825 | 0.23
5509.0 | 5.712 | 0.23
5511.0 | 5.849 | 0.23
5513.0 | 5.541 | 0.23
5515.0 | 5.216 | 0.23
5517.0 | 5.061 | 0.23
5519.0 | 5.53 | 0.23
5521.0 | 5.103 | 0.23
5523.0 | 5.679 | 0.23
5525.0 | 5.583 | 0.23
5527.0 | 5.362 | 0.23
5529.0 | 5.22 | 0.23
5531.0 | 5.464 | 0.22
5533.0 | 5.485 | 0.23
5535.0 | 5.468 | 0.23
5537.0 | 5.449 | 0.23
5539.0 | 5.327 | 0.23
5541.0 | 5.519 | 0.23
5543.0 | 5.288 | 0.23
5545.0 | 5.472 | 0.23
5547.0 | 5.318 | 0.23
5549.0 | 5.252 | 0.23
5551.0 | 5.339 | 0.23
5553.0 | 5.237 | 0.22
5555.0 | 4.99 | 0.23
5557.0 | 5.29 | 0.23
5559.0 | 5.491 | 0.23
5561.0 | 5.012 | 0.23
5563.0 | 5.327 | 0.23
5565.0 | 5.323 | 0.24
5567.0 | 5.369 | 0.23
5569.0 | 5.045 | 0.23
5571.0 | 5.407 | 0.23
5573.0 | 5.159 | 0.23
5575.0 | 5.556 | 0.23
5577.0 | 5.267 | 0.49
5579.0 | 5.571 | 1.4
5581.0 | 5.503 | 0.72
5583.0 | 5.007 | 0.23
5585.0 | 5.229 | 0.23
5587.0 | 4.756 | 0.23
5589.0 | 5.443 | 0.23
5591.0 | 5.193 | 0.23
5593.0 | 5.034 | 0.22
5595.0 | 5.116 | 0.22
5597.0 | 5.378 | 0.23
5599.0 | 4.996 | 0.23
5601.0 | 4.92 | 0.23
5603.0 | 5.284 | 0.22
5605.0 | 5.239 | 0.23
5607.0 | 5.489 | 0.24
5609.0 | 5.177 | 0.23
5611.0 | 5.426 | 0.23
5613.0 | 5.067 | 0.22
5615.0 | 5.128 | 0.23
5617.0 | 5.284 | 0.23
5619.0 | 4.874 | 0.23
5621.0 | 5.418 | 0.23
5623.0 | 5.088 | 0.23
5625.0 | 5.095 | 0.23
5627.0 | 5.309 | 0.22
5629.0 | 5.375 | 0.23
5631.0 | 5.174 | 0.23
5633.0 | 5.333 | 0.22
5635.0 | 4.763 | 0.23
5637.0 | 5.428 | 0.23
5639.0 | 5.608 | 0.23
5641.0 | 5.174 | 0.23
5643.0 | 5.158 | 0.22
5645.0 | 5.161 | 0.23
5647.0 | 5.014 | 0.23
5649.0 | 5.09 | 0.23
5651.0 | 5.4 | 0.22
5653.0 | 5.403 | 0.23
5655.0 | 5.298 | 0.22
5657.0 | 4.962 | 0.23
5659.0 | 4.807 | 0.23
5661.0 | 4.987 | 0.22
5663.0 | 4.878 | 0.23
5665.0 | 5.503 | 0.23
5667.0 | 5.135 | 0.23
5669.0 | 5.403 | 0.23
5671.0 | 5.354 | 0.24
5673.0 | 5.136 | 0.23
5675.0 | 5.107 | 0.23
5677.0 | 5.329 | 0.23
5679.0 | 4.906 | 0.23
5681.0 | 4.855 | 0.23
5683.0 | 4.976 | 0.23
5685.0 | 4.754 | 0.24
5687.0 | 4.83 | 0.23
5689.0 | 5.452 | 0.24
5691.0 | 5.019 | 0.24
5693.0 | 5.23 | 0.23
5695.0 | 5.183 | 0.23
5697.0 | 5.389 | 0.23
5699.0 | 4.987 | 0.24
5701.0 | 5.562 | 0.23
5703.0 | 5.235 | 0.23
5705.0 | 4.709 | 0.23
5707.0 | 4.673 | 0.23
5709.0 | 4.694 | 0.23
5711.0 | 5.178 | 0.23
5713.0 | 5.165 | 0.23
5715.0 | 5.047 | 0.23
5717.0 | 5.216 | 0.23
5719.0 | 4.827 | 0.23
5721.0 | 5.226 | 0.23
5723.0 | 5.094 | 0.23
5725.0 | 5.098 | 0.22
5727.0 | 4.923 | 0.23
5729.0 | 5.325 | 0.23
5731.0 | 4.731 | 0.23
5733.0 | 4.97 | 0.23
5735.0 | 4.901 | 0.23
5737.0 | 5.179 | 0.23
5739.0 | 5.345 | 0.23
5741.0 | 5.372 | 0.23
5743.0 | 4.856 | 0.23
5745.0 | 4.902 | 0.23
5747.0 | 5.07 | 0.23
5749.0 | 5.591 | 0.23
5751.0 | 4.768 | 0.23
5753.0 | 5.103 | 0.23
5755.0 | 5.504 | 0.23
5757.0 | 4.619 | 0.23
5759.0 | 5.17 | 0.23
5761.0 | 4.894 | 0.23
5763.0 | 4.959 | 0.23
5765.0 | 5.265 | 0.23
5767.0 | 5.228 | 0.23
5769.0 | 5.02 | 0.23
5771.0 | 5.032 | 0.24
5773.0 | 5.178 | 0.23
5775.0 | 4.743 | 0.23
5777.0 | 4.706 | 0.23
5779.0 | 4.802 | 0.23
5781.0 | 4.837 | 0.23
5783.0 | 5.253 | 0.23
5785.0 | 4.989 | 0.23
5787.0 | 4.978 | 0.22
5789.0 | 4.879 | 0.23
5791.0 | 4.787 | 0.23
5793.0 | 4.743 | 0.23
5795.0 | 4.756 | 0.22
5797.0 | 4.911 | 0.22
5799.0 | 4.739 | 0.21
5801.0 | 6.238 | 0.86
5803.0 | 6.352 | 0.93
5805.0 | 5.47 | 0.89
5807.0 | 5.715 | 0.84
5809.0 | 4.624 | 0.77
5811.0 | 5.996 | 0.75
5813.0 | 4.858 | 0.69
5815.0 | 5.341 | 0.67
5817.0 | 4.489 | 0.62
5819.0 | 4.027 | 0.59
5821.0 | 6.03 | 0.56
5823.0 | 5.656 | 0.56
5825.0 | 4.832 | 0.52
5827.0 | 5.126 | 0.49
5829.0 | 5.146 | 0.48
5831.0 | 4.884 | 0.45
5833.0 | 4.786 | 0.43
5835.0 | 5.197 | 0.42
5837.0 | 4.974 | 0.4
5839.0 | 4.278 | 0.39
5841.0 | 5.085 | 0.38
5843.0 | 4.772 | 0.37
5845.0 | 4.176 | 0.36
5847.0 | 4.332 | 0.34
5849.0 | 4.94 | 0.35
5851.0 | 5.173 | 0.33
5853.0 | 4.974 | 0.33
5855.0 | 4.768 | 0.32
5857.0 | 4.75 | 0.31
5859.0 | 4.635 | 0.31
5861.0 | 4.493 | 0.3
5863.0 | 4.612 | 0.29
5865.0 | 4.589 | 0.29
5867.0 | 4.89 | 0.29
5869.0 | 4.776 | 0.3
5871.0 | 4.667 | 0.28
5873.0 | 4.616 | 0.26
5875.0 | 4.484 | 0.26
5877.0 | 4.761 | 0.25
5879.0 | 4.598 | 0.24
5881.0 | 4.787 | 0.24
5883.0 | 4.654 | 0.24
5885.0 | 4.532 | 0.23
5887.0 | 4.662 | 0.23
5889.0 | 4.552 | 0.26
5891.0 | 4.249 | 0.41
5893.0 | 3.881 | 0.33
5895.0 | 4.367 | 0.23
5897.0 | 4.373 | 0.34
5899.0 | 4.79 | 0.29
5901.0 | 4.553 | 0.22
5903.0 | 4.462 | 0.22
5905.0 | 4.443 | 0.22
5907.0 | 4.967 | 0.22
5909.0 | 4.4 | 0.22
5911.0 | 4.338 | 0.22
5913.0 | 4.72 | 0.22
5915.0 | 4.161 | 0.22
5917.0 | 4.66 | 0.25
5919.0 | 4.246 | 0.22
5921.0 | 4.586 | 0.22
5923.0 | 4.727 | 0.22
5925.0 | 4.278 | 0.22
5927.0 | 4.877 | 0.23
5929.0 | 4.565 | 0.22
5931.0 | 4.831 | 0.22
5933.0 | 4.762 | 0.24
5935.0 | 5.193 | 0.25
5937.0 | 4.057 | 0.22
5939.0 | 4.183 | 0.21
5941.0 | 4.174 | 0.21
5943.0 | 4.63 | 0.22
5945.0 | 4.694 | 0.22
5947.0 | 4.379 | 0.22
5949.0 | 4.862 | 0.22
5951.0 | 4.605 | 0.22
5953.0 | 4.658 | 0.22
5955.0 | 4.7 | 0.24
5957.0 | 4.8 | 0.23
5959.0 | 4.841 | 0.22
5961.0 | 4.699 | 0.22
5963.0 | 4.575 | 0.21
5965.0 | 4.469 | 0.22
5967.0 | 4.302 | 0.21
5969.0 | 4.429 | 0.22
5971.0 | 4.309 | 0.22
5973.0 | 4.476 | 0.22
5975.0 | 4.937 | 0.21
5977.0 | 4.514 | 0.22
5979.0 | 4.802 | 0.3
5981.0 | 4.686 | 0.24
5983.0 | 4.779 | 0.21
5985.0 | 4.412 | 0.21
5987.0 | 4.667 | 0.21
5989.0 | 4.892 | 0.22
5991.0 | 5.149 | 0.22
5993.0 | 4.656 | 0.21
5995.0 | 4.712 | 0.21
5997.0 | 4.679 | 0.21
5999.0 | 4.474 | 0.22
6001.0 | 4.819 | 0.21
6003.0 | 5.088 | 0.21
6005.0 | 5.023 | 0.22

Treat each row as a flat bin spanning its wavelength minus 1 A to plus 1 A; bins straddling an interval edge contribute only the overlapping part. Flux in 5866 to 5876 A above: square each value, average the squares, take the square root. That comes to 4.69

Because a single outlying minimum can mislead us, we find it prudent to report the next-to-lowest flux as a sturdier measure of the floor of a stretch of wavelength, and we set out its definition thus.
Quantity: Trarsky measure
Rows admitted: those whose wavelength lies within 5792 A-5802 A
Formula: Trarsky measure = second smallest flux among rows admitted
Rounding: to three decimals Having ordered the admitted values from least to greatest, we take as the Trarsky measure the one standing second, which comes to 4.743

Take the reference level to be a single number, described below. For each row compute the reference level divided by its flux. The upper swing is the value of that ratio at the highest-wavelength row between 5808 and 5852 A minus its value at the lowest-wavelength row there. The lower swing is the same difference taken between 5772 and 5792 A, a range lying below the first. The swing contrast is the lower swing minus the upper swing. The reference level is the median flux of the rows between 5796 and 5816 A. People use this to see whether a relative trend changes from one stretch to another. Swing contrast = 0.21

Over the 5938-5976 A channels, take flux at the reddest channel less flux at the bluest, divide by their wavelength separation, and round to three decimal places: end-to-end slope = 0.021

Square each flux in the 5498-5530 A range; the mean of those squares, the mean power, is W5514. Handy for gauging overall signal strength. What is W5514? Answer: 30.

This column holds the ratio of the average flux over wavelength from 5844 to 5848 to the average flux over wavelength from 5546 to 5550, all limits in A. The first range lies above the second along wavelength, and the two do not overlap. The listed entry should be 0.80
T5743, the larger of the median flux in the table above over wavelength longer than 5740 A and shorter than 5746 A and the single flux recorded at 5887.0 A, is 4.90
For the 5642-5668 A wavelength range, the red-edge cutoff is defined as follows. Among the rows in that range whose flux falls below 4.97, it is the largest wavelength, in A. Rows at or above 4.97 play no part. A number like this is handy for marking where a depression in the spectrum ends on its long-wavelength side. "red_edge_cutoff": 5663.0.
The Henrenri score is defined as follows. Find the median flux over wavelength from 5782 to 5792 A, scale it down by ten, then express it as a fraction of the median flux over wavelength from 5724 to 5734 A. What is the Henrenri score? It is 0.100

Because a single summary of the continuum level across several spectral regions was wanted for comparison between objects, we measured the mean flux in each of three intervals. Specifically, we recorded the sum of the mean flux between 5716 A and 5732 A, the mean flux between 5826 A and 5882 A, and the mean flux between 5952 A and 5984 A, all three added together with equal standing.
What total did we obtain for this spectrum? 14.4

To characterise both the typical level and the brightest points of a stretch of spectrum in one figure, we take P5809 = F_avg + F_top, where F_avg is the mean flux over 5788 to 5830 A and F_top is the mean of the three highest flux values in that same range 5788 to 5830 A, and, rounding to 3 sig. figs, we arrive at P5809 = 11.4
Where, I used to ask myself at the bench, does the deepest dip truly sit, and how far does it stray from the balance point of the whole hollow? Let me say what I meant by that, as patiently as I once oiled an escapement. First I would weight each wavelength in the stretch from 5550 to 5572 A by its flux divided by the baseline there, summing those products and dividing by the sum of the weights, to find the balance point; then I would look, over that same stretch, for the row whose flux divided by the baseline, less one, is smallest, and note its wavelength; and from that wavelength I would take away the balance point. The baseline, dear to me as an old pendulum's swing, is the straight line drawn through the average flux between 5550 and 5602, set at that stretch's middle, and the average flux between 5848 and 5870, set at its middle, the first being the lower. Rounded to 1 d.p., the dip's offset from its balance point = -6.0 A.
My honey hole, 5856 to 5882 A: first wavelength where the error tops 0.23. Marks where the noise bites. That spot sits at 5857.0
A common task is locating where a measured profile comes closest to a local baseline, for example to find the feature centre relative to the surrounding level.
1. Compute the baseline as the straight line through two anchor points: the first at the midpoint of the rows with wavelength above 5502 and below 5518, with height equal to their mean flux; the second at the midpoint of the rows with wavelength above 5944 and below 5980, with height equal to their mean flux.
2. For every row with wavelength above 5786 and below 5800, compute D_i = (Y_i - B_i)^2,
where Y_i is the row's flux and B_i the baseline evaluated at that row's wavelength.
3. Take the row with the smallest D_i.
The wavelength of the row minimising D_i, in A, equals 5787.0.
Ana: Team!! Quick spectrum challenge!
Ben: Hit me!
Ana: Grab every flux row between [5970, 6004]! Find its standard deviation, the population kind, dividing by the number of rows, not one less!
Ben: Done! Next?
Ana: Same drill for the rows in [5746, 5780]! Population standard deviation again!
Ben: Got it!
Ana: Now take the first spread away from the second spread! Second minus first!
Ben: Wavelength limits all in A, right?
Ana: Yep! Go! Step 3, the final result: 0.04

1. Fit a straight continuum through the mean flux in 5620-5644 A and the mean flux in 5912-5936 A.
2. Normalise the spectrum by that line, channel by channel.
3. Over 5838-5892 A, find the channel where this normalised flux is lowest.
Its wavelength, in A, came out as 5845.0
